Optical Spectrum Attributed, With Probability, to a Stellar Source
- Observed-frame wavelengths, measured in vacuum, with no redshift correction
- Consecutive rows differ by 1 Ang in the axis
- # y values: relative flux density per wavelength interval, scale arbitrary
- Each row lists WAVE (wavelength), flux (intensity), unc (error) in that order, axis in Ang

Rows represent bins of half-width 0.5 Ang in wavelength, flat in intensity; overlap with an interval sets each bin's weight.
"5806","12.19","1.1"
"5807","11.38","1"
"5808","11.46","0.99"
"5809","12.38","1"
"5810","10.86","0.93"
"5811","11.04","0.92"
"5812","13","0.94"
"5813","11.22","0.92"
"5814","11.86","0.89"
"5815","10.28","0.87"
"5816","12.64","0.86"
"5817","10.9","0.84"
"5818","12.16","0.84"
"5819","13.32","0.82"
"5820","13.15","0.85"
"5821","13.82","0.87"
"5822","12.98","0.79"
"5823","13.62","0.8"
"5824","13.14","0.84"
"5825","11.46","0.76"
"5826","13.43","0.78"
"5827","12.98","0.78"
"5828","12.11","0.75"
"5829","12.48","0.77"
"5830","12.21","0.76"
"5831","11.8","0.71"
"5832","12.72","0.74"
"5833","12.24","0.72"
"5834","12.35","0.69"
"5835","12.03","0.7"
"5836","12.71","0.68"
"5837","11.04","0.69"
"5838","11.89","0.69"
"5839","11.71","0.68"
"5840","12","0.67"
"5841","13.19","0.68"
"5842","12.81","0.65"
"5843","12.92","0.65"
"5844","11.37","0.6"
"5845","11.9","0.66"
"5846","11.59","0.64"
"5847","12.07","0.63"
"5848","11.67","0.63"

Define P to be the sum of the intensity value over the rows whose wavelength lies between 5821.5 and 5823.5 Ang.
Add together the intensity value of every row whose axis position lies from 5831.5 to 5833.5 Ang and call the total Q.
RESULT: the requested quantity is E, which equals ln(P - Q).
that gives 0.5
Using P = 26.6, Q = 25.0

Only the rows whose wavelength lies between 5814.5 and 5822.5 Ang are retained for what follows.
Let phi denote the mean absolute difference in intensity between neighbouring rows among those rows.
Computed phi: 1.17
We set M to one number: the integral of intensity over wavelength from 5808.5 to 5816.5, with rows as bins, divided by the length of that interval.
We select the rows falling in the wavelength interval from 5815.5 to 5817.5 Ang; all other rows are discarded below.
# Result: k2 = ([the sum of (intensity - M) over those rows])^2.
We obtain 0.0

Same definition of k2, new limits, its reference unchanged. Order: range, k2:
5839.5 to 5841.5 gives 3.5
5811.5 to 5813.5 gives 0.8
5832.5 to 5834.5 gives 1.6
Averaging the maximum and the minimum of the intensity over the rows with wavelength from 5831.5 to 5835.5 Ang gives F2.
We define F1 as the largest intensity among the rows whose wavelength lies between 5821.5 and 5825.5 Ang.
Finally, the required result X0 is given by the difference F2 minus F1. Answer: -1.2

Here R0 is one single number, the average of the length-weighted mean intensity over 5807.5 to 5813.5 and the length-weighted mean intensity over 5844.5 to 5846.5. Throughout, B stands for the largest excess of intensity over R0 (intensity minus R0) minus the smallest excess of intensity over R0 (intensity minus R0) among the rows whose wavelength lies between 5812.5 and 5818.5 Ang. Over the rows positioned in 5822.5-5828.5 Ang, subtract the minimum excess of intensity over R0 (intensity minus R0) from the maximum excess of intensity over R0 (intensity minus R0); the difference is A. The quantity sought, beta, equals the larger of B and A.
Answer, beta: 2.4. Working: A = 2.2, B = 2.4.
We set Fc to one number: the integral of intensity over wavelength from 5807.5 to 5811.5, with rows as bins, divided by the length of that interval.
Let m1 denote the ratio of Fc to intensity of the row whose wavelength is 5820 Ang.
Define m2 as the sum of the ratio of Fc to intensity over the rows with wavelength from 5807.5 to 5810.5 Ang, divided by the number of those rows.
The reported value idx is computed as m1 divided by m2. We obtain 0.88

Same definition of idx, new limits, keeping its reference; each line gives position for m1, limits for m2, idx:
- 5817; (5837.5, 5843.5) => 1.14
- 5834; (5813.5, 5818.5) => 0.93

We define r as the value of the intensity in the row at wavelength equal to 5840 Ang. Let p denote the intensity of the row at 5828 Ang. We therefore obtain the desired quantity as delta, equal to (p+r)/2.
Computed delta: 12.1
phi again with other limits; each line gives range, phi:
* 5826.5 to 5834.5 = 0.49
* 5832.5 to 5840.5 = 0.59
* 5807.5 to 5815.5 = 1.23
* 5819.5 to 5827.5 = 0.96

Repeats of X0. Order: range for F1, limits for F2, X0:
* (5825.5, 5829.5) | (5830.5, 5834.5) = -1.2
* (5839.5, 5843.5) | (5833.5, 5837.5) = -1.3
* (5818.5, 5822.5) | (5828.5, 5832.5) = -1.6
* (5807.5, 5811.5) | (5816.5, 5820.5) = -0.3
